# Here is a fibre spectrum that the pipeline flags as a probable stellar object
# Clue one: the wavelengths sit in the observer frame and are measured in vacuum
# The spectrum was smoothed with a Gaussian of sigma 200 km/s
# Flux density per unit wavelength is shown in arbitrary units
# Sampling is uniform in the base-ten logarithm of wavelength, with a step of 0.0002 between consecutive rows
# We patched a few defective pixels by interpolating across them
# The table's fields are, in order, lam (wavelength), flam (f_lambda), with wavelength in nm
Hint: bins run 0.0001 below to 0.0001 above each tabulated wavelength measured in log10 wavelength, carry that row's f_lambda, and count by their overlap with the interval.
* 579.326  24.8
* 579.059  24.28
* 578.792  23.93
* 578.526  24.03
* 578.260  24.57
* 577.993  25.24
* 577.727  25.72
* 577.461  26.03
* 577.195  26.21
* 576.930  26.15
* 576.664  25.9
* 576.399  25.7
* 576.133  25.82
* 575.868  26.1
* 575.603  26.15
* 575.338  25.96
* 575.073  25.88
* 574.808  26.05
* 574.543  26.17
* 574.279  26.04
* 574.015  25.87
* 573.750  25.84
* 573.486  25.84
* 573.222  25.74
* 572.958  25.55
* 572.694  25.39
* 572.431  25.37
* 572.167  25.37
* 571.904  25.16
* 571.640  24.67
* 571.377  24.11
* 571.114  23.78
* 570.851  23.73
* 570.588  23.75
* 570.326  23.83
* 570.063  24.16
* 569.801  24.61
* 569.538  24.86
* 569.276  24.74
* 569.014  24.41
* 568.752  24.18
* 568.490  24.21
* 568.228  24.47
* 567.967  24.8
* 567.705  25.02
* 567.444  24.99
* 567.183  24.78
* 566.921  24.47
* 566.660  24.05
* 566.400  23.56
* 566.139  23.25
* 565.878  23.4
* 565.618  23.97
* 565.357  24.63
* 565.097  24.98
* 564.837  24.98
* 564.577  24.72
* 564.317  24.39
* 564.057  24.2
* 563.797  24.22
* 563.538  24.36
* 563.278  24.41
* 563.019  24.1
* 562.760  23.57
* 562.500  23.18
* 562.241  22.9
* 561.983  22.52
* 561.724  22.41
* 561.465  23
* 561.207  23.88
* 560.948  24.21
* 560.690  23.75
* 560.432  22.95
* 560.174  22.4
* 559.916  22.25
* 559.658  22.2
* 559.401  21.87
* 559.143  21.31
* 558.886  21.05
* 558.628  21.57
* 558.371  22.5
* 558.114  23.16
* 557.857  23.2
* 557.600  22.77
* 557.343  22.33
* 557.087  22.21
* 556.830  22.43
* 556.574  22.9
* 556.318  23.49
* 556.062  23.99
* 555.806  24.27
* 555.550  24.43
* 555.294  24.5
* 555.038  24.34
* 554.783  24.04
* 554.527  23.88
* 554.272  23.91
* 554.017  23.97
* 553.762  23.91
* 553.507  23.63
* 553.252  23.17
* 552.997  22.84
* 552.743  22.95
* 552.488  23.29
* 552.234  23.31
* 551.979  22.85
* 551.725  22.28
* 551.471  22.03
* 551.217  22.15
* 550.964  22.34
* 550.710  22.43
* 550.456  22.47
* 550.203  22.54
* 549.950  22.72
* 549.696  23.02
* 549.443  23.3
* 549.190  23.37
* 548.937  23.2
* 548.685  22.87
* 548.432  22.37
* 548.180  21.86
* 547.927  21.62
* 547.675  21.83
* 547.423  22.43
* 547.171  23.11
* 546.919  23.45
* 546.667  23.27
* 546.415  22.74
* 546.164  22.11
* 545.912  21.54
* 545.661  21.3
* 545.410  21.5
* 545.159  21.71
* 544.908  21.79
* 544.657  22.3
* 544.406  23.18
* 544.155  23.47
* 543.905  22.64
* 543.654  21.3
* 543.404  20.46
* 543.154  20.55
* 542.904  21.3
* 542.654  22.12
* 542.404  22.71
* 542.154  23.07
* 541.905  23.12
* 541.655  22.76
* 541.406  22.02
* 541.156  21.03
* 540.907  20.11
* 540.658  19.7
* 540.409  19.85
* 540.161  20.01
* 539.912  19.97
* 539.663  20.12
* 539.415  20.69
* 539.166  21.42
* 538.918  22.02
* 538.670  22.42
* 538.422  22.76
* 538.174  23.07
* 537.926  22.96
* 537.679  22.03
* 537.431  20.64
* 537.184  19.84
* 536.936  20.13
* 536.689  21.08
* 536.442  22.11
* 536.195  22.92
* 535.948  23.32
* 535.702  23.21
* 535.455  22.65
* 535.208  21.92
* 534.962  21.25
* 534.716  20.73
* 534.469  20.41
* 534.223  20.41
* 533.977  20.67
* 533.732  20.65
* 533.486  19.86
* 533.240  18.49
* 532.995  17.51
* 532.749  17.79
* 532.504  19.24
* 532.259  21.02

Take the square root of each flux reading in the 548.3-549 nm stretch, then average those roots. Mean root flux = 4.78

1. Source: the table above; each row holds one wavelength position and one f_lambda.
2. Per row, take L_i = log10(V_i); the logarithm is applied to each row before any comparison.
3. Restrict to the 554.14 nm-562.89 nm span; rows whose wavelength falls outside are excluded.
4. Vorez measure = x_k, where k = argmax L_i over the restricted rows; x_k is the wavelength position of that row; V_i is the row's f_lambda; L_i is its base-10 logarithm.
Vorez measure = 555.294 nm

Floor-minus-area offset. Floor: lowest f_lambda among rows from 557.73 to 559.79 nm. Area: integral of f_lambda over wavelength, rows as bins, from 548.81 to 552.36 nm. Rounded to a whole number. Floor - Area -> -60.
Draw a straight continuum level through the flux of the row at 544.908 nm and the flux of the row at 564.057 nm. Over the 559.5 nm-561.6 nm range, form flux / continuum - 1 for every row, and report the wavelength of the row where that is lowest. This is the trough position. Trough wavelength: 559.658 nm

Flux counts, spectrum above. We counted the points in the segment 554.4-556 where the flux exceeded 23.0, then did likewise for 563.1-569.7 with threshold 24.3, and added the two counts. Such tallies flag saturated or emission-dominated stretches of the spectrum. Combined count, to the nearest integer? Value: 22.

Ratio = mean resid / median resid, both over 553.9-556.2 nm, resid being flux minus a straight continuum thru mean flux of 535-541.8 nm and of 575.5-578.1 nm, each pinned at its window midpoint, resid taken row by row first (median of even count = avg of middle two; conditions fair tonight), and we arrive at 1.09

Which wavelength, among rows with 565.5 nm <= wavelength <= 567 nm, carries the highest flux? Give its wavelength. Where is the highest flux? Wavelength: 566.921 nm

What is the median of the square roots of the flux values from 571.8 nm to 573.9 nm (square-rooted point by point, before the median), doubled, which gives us 10.1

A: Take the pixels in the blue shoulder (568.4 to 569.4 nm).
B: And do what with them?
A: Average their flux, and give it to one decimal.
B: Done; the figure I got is 24.4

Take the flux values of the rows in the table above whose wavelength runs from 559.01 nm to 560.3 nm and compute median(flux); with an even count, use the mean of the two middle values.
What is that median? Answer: 22.2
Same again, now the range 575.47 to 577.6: 26.1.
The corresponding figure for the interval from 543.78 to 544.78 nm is 22.9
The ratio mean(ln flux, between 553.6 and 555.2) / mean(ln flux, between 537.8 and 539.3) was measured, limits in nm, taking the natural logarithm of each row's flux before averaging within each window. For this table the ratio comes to 1.02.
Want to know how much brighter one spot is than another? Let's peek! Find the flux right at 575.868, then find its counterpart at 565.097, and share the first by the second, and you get 1.04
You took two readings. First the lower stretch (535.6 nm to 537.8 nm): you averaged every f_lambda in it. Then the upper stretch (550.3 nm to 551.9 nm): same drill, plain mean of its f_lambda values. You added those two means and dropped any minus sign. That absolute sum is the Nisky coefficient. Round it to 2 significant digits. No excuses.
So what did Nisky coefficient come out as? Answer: 44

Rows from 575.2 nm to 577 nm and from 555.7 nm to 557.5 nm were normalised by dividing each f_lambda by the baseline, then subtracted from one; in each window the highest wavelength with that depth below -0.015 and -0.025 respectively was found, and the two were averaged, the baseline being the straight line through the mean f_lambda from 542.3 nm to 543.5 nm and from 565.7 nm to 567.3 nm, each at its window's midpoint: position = 566.62 nm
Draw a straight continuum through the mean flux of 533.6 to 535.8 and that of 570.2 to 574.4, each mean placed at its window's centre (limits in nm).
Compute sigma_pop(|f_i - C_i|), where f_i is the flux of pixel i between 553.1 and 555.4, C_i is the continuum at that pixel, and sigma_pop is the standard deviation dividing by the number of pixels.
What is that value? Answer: 0.304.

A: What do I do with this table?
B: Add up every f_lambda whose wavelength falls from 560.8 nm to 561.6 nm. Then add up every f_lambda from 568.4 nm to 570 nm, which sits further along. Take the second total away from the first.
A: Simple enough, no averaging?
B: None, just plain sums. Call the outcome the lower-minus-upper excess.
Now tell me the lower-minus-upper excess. -76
